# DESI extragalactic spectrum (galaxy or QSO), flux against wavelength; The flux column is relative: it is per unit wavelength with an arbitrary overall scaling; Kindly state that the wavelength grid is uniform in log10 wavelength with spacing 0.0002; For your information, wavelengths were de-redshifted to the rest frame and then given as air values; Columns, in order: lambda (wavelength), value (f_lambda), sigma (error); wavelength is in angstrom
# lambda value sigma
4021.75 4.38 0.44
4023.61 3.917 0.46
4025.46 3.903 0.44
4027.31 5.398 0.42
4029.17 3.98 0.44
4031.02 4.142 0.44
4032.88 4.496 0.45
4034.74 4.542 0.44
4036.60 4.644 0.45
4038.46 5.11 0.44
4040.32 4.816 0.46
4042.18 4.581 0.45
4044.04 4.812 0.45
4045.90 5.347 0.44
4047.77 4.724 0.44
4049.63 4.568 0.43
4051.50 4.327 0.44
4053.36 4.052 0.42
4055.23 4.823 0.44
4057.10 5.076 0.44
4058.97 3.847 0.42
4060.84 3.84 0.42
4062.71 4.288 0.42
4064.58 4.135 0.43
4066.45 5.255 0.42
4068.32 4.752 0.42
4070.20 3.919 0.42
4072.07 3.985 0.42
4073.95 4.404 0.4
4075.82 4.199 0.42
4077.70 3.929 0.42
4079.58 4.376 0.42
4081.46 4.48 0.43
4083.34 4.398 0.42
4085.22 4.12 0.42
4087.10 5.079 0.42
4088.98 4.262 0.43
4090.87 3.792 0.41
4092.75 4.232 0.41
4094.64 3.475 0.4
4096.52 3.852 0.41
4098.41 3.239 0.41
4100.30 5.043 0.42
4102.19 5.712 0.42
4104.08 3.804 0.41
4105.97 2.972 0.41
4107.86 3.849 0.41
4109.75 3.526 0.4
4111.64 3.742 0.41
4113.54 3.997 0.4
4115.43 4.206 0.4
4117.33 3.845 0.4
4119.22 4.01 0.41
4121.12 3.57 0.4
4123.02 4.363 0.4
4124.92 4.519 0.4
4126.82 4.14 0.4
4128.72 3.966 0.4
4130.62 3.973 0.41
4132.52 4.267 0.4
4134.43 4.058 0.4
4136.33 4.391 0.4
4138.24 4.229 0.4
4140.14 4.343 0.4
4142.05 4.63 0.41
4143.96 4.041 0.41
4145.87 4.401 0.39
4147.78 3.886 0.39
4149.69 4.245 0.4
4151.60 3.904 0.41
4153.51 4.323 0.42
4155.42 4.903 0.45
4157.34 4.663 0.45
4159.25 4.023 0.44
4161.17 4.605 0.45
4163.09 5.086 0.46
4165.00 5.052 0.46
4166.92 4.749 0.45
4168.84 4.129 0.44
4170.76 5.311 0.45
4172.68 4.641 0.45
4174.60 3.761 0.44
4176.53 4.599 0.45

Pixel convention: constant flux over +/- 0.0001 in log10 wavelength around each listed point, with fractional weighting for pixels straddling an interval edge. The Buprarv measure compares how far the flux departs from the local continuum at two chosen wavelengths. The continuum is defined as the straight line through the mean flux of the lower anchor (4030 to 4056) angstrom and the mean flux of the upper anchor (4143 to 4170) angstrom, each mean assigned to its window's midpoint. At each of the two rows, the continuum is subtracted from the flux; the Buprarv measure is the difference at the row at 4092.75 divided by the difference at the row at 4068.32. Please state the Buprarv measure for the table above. -2.0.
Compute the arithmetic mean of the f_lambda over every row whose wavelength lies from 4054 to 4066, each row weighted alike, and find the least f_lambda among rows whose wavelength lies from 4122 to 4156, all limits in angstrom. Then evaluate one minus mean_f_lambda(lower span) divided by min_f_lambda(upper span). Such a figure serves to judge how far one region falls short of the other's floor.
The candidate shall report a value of -0.12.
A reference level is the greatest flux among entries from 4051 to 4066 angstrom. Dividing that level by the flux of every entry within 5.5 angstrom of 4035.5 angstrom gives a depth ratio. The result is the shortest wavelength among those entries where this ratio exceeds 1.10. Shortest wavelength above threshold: 4031.02 angstrom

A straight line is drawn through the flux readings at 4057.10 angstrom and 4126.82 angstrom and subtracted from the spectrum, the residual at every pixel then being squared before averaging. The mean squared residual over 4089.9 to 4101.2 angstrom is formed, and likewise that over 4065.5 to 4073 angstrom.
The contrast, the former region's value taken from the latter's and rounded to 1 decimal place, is -0.3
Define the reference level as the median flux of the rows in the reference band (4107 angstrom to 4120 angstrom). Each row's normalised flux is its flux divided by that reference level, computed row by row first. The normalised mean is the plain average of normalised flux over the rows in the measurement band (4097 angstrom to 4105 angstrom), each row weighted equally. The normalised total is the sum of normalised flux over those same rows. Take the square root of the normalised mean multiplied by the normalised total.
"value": 2.3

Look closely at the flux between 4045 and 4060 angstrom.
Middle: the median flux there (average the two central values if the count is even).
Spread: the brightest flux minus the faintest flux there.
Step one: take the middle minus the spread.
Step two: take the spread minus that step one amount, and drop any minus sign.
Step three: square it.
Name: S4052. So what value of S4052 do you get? 3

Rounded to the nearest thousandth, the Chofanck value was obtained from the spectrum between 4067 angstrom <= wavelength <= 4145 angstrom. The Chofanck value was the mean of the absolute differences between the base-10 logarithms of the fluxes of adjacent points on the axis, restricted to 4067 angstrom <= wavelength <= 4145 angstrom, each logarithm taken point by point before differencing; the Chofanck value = 0.049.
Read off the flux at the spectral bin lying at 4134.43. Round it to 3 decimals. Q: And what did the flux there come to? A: 4.058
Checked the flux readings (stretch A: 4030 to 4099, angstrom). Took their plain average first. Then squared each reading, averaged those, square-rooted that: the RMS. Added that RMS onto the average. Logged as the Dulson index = 8.8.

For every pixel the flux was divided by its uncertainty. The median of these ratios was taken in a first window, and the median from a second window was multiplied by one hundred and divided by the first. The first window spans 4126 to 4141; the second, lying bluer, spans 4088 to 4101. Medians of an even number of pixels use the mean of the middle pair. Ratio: 90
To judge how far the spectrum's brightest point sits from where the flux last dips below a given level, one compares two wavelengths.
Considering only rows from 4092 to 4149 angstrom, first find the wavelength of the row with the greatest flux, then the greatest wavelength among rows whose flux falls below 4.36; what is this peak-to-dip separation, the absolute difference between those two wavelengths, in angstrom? 45.6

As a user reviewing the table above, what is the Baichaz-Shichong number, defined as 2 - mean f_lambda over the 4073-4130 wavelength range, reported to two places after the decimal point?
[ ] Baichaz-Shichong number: -2.10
